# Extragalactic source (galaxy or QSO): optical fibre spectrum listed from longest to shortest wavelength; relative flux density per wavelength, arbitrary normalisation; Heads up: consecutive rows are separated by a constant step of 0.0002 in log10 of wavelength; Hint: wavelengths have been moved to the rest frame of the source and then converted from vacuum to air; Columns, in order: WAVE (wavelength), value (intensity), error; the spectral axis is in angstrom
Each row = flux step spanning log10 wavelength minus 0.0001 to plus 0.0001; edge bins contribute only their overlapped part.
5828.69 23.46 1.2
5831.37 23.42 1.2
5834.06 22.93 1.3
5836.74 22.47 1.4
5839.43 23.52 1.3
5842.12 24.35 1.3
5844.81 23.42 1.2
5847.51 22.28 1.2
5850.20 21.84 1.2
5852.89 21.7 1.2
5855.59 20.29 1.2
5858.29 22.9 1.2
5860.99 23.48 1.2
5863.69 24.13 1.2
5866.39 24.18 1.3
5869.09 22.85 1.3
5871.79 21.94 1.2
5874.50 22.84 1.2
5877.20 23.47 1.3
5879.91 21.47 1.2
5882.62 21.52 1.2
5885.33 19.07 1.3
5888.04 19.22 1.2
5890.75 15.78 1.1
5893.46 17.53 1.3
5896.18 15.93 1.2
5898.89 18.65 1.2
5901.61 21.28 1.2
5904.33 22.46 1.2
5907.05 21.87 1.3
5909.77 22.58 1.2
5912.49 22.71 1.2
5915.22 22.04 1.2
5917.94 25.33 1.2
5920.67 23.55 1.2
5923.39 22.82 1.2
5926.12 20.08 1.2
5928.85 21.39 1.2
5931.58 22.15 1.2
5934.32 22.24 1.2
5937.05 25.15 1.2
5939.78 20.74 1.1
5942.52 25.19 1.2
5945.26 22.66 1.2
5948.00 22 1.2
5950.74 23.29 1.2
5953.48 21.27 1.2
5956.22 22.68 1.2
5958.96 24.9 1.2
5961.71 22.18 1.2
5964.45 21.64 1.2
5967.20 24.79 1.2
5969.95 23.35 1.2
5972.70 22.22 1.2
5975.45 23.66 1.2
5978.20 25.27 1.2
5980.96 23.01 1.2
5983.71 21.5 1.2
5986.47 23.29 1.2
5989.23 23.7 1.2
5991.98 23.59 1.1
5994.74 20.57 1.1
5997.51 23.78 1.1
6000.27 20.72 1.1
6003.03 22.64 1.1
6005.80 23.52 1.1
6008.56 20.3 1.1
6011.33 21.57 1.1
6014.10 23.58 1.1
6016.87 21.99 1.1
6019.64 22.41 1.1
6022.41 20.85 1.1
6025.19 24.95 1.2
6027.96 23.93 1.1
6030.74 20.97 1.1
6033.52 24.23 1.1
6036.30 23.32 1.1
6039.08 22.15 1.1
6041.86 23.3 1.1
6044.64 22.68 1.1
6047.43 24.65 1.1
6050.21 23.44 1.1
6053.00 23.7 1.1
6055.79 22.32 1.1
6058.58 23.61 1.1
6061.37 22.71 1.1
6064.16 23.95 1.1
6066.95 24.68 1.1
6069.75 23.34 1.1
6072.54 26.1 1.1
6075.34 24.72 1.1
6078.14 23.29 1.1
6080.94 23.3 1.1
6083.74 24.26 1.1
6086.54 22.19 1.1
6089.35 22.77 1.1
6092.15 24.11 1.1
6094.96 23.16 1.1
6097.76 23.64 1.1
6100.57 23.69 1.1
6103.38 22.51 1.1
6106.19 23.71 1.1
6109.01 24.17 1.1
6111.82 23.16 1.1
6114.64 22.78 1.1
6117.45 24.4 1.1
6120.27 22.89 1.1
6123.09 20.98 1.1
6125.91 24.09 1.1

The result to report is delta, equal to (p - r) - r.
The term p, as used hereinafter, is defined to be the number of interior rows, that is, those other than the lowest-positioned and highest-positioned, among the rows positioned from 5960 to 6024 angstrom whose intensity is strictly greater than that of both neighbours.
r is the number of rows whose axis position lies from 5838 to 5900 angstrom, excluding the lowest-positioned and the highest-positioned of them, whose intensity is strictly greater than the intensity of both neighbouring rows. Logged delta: -5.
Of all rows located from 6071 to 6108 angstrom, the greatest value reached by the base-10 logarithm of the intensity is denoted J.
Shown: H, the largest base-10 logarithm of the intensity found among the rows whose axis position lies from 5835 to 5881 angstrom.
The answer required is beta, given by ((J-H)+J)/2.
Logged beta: 0.723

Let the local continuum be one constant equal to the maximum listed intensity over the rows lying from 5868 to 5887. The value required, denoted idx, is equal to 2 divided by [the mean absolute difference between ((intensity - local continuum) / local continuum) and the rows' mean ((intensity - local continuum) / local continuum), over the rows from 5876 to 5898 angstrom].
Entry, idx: 22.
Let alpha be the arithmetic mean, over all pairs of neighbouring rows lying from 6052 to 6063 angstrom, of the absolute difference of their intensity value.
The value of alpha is 1.19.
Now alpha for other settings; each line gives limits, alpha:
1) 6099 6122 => 1.05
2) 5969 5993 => 1.28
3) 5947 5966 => 1.70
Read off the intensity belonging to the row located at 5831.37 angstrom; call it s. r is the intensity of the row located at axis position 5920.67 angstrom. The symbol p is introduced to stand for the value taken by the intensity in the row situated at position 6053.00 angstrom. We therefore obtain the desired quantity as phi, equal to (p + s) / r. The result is 2.00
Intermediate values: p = 23.7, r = 23.55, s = 23.42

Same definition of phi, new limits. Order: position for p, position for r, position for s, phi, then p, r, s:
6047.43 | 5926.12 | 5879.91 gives 2.30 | 24.65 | 20.08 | 21.47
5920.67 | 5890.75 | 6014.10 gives 2.99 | 23.55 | 15.78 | 23.58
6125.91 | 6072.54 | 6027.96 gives 1.84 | 24.09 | 26.1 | 23.93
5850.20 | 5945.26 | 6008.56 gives 1.86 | 21.84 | 22.66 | 20.3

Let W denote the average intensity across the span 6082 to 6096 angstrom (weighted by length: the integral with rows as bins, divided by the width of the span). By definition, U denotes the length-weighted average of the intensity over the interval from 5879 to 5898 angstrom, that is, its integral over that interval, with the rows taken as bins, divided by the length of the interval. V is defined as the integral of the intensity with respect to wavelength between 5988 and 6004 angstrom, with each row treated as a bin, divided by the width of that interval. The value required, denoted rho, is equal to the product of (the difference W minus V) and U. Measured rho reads 15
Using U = 18.6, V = 22.49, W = 23.3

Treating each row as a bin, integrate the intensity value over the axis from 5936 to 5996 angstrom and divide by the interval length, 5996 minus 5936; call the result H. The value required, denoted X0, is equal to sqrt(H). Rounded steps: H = 23.0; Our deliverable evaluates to 4.80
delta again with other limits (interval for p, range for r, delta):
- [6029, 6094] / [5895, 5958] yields -4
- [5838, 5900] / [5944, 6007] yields -6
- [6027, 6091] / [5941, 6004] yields -4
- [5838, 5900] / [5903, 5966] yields -6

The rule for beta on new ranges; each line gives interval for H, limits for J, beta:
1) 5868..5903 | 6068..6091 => 0.731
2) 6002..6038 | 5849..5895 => 0.685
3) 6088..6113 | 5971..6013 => 0.711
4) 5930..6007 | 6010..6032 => 0.696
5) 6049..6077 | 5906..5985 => 0.695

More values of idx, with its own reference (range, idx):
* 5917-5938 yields 34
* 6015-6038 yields 37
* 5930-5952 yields 39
